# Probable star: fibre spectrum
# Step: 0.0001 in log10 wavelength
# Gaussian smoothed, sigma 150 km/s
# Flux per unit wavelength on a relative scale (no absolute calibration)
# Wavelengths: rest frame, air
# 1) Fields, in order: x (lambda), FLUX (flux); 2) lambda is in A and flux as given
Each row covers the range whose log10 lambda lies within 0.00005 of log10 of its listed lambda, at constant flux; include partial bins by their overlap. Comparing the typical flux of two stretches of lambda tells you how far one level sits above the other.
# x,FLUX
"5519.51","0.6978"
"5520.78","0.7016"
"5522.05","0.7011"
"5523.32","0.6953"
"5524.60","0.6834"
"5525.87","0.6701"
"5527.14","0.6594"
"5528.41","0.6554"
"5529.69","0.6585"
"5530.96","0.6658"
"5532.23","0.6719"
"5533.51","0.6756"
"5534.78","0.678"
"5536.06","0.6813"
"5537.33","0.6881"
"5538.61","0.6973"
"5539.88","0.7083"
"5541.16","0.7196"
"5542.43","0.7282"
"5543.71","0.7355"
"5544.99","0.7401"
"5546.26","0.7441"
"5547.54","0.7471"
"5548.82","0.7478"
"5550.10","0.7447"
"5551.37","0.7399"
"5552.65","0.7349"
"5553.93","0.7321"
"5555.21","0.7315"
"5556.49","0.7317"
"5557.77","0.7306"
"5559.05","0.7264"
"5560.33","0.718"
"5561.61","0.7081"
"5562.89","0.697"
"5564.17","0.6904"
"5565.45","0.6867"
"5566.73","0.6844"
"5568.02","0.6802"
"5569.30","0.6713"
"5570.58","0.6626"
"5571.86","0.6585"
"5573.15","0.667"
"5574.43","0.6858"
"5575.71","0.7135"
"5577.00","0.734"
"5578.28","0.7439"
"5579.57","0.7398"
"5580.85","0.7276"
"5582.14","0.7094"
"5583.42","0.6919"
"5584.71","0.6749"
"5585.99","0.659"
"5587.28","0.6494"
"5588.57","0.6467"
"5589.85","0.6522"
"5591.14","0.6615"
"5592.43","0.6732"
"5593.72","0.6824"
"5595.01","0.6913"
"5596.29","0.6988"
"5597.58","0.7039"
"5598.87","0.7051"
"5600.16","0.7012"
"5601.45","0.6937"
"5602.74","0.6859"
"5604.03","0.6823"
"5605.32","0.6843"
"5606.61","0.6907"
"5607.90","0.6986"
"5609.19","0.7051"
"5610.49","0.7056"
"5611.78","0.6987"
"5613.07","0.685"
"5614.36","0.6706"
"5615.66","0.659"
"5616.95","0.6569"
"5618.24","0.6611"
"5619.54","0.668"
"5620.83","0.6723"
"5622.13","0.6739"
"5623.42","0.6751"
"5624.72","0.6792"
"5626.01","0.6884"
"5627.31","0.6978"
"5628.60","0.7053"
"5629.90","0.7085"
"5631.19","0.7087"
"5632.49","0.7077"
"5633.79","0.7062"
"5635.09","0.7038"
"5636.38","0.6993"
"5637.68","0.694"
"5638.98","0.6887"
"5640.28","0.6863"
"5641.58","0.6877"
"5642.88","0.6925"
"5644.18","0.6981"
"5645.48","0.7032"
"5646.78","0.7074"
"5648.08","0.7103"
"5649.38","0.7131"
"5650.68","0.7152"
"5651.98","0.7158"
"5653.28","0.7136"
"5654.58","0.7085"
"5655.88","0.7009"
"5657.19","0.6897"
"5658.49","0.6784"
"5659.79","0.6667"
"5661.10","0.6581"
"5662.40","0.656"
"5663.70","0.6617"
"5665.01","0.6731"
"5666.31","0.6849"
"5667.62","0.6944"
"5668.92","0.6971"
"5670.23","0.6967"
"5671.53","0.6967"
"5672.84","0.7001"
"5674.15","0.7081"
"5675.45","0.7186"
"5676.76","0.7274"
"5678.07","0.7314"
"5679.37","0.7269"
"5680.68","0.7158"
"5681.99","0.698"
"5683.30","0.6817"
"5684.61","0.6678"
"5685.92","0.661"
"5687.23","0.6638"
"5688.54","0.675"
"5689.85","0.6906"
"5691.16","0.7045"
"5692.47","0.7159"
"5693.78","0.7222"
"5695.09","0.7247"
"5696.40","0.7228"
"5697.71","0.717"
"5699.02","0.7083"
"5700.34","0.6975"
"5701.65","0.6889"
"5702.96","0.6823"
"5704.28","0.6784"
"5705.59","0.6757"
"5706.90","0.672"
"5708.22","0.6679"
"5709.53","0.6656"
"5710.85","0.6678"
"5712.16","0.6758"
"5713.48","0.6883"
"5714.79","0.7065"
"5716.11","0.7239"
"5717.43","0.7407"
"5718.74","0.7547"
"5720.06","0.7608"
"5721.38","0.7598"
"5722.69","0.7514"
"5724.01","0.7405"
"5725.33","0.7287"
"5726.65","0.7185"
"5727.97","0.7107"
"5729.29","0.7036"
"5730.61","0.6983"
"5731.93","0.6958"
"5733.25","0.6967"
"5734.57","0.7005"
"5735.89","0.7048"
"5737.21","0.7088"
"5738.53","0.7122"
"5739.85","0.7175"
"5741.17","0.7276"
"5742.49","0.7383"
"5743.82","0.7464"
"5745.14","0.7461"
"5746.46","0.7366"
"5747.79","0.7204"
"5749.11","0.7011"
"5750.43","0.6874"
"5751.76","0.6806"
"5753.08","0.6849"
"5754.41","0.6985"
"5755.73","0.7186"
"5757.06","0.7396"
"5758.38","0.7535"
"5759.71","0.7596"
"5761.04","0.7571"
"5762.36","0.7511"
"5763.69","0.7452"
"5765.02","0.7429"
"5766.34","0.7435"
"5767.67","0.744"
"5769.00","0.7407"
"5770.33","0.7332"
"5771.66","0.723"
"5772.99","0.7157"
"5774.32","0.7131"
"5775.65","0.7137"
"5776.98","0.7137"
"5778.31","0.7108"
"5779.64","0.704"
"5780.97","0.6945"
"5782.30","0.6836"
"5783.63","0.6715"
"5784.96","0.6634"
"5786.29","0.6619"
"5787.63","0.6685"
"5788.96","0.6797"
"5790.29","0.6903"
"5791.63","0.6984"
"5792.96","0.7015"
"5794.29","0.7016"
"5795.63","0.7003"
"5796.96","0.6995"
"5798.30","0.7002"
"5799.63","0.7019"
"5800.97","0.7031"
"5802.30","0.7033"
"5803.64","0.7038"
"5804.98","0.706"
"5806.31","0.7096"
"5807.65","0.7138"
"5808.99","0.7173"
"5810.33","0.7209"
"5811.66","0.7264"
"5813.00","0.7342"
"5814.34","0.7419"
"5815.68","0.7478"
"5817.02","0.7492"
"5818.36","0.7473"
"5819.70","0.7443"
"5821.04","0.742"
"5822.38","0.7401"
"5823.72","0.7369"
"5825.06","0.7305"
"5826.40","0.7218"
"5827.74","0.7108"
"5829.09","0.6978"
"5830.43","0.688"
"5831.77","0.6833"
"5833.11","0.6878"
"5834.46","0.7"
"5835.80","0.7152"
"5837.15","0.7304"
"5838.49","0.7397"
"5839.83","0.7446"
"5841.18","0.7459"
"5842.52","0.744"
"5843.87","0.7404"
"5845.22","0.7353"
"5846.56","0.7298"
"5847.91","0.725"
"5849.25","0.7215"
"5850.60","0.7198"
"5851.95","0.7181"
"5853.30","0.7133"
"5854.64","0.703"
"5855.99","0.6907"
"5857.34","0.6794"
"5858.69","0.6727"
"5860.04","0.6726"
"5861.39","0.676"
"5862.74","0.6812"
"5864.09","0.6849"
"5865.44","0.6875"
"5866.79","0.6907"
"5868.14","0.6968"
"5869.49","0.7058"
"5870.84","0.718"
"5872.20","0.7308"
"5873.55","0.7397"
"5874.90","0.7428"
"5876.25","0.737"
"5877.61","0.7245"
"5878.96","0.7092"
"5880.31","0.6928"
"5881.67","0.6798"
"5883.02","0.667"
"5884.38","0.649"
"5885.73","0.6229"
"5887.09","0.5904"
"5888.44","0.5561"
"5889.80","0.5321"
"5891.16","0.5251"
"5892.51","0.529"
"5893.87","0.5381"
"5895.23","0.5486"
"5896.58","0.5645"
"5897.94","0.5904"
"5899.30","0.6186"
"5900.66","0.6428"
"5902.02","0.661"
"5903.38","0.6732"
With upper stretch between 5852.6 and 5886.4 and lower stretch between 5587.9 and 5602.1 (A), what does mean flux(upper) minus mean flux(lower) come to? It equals 0.01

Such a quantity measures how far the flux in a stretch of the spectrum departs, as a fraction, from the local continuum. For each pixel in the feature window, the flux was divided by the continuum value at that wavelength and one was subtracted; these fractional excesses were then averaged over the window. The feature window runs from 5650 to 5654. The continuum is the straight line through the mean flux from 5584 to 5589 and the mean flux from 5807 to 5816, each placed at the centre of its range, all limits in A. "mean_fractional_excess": 0.05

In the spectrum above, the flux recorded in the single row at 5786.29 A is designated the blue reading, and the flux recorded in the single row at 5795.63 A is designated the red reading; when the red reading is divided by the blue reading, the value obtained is 1.06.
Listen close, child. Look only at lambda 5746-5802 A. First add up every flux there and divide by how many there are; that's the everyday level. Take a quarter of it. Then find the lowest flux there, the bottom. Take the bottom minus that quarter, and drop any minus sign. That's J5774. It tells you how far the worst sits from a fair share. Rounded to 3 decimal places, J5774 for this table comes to 0.484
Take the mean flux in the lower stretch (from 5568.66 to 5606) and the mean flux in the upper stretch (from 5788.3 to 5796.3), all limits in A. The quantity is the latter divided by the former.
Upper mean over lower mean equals 1.01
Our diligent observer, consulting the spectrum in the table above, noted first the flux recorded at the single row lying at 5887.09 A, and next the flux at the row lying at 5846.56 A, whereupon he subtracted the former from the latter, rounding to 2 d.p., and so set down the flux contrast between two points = 0.14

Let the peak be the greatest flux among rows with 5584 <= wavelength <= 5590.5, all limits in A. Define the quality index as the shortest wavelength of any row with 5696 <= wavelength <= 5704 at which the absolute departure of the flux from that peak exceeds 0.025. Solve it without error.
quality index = 5696.40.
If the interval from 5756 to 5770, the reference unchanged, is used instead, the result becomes 5757.06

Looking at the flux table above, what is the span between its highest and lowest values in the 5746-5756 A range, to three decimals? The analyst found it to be 0.056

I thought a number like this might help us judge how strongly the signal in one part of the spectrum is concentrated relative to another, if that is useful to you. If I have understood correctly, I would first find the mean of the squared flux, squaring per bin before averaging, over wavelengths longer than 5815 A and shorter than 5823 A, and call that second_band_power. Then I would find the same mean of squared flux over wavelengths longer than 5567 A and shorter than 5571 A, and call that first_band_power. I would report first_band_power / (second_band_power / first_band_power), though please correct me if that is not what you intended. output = 0.37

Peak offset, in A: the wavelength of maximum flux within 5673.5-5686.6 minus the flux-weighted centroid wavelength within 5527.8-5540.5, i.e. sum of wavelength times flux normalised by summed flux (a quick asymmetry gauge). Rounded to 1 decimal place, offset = 143.8 A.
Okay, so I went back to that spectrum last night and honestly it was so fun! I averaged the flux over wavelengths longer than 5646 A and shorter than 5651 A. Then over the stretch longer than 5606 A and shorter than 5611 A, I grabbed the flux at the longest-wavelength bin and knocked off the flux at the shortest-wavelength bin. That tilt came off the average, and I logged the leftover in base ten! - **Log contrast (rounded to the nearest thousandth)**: -0.157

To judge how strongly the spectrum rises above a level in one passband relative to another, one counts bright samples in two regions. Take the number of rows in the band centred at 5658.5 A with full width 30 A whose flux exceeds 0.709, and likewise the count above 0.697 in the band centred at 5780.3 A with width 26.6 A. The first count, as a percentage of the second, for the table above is 42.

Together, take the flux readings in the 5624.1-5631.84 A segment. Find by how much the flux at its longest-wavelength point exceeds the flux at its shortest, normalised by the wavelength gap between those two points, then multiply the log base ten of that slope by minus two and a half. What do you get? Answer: 5.85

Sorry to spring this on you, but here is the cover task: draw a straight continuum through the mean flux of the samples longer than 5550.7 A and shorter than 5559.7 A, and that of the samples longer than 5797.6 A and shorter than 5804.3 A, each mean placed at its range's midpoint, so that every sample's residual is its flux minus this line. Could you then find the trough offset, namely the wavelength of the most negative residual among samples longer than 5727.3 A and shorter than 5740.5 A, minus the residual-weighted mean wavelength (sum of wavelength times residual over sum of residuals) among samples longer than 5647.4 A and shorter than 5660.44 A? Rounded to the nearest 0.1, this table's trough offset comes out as 75.3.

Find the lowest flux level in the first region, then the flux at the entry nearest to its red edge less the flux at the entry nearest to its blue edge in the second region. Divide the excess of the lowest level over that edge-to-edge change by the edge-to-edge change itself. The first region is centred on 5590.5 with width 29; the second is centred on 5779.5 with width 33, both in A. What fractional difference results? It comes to -15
